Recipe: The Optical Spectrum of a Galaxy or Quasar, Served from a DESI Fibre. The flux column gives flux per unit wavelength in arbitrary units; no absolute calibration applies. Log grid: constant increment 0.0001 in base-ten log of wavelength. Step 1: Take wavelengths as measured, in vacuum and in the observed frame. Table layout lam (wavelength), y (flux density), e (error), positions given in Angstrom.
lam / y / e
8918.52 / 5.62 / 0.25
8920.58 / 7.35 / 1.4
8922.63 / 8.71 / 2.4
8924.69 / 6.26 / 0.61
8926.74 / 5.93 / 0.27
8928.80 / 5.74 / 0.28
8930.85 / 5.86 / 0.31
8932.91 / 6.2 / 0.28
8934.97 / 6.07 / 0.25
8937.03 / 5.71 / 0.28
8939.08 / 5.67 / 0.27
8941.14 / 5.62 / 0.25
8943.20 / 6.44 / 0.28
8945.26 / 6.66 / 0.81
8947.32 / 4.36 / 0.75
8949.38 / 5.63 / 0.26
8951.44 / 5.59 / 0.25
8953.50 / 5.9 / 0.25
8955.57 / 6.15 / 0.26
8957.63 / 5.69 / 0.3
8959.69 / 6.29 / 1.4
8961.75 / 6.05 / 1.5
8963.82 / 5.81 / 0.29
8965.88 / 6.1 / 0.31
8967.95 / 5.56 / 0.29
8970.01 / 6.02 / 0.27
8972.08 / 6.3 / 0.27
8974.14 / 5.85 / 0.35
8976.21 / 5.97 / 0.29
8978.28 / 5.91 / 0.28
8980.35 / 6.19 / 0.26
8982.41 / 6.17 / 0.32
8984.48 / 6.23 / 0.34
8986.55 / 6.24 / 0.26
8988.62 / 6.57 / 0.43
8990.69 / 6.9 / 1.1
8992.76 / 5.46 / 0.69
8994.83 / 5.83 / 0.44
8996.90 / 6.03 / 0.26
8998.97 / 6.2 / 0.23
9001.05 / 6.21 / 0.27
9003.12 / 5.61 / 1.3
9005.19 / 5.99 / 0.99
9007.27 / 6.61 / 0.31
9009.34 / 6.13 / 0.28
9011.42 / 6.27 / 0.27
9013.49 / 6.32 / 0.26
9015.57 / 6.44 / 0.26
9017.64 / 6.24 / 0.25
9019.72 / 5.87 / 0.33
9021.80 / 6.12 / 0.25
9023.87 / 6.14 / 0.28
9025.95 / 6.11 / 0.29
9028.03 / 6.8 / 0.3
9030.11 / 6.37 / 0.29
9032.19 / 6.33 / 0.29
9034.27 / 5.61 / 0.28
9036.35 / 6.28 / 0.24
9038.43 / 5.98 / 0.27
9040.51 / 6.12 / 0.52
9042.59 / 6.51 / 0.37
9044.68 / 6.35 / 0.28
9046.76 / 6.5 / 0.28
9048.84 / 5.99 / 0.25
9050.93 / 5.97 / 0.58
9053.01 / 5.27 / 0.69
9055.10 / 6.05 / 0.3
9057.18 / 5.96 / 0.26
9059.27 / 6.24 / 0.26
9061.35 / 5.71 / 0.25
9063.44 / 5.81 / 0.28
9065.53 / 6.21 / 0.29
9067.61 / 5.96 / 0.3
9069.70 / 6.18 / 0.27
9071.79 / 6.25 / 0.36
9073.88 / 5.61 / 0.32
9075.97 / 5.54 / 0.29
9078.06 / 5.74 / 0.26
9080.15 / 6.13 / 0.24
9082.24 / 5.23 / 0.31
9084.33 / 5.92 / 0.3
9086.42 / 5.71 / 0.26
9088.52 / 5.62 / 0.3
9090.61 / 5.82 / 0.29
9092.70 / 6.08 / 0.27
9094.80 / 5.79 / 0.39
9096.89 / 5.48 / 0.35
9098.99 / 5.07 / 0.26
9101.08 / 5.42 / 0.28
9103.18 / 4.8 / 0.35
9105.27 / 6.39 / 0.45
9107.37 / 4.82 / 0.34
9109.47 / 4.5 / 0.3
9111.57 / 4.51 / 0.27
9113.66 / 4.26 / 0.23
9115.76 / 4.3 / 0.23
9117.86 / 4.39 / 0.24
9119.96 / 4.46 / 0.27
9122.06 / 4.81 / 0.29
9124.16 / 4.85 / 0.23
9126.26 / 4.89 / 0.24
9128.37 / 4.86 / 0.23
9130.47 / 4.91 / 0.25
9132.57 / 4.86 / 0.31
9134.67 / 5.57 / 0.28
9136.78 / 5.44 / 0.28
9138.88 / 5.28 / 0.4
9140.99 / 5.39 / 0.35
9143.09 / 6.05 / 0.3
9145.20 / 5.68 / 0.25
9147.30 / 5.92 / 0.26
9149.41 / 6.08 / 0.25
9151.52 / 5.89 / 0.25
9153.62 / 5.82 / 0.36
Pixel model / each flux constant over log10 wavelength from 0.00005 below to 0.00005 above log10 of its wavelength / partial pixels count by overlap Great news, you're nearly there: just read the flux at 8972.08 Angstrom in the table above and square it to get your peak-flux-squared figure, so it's 39.7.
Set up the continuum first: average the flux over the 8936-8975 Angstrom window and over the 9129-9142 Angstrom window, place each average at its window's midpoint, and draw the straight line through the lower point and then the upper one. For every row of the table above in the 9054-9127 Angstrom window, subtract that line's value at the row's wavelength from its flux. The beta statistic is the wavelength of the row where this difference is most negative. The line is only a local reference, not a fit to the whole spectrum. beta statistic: 9113.66 Angstrom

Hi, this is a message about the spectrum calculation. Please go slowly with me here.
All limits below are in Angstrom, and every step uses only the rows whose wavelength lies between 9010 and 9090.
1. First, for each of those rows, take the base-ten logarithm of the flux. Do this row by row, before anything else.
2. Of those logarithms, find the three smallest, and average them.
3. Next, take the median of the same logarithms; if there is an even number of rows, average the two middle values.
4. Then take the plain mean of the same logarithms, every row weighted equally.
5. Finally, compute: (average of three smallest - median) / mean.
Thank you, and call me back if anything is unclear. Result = -0.07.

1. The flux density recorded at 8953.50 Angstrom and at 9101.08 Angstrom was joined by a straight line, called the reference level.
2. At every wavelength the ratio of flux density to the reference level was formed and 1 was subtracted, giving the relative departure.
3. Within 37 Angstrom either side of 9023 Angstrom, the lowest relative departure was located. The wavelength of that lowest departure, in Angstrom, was 9053.01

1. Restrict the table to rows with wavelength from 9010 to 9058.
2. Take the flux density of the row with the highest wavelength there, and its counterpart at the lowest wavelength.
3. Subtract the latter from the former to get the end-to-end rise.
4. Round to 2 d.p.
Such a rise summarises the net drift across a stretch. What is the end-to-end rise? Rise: -0.31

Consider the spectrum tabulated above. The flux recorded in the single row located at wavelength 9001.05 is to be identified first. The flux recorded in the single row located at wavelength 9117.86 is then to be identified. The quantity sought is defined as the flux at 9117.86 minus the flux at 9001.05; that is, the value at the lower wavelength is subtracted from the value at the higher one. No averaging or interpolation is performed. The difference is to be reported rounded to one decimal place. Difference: -1.8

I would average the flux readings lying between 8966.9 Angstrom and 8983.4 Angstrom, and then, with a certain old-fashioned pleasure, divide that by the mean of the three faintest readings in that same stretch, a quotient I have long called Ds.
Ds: 1.04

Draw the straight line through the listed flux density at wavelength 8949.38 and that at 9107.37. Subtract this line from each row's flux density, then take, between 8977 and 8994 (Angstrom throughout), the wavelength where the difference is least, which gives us 8992.76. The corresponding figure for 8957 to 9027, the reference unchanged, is 8967.95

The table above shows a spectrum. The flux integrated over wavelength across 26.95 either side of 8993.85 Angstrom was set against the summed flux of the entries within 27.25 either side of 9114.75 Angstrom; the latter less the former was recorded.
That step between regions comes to -197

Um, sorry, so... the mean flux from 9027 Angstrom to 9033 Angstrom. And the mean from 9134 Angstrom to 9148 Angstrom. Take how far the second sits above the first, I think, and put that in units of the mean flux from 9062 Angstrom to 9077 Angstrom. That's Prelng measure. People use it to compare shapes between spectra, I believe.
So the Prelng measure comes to -0.15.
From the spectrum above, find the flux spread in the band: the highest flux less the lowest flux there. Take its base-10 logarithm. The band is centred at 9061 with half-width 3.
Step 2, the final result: -0.28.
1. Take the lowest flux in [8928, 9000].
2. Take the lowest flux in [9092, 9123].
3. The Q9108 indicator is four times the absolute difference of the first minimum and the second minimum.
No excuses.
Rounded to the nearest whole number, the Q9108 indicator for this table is 0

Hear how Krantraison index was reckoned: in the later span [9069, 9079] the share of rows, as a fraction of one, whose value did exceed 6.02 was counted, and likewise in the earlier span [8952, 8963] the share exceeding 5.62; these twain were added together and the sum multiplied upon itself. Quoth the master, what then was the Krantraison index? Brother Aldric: 2.0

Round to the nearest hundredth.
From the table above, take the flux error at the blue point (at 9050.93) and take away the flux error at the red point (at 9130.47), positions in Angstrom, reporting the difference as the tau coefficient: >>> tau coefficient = 0.33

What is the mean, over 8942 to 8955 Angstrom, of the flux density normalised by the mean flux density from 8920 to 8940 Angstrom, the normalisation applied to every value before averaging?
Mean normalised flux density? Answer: 0.91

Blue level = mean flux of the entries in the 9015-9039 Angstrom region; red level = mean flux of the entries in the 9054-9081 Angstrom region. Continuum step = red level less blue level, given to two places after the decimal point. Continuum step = -0.24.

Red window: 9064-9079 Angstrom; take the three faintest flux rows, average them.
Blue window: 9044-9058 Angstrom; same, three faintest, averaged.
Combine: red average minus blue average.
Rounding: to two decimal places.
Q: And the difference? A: -0.10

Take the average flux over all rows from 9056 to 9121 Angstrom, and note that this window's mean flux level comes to 5.5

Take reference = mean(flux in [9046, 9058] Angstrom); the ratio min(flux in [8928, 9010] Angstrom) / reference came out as 0.73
